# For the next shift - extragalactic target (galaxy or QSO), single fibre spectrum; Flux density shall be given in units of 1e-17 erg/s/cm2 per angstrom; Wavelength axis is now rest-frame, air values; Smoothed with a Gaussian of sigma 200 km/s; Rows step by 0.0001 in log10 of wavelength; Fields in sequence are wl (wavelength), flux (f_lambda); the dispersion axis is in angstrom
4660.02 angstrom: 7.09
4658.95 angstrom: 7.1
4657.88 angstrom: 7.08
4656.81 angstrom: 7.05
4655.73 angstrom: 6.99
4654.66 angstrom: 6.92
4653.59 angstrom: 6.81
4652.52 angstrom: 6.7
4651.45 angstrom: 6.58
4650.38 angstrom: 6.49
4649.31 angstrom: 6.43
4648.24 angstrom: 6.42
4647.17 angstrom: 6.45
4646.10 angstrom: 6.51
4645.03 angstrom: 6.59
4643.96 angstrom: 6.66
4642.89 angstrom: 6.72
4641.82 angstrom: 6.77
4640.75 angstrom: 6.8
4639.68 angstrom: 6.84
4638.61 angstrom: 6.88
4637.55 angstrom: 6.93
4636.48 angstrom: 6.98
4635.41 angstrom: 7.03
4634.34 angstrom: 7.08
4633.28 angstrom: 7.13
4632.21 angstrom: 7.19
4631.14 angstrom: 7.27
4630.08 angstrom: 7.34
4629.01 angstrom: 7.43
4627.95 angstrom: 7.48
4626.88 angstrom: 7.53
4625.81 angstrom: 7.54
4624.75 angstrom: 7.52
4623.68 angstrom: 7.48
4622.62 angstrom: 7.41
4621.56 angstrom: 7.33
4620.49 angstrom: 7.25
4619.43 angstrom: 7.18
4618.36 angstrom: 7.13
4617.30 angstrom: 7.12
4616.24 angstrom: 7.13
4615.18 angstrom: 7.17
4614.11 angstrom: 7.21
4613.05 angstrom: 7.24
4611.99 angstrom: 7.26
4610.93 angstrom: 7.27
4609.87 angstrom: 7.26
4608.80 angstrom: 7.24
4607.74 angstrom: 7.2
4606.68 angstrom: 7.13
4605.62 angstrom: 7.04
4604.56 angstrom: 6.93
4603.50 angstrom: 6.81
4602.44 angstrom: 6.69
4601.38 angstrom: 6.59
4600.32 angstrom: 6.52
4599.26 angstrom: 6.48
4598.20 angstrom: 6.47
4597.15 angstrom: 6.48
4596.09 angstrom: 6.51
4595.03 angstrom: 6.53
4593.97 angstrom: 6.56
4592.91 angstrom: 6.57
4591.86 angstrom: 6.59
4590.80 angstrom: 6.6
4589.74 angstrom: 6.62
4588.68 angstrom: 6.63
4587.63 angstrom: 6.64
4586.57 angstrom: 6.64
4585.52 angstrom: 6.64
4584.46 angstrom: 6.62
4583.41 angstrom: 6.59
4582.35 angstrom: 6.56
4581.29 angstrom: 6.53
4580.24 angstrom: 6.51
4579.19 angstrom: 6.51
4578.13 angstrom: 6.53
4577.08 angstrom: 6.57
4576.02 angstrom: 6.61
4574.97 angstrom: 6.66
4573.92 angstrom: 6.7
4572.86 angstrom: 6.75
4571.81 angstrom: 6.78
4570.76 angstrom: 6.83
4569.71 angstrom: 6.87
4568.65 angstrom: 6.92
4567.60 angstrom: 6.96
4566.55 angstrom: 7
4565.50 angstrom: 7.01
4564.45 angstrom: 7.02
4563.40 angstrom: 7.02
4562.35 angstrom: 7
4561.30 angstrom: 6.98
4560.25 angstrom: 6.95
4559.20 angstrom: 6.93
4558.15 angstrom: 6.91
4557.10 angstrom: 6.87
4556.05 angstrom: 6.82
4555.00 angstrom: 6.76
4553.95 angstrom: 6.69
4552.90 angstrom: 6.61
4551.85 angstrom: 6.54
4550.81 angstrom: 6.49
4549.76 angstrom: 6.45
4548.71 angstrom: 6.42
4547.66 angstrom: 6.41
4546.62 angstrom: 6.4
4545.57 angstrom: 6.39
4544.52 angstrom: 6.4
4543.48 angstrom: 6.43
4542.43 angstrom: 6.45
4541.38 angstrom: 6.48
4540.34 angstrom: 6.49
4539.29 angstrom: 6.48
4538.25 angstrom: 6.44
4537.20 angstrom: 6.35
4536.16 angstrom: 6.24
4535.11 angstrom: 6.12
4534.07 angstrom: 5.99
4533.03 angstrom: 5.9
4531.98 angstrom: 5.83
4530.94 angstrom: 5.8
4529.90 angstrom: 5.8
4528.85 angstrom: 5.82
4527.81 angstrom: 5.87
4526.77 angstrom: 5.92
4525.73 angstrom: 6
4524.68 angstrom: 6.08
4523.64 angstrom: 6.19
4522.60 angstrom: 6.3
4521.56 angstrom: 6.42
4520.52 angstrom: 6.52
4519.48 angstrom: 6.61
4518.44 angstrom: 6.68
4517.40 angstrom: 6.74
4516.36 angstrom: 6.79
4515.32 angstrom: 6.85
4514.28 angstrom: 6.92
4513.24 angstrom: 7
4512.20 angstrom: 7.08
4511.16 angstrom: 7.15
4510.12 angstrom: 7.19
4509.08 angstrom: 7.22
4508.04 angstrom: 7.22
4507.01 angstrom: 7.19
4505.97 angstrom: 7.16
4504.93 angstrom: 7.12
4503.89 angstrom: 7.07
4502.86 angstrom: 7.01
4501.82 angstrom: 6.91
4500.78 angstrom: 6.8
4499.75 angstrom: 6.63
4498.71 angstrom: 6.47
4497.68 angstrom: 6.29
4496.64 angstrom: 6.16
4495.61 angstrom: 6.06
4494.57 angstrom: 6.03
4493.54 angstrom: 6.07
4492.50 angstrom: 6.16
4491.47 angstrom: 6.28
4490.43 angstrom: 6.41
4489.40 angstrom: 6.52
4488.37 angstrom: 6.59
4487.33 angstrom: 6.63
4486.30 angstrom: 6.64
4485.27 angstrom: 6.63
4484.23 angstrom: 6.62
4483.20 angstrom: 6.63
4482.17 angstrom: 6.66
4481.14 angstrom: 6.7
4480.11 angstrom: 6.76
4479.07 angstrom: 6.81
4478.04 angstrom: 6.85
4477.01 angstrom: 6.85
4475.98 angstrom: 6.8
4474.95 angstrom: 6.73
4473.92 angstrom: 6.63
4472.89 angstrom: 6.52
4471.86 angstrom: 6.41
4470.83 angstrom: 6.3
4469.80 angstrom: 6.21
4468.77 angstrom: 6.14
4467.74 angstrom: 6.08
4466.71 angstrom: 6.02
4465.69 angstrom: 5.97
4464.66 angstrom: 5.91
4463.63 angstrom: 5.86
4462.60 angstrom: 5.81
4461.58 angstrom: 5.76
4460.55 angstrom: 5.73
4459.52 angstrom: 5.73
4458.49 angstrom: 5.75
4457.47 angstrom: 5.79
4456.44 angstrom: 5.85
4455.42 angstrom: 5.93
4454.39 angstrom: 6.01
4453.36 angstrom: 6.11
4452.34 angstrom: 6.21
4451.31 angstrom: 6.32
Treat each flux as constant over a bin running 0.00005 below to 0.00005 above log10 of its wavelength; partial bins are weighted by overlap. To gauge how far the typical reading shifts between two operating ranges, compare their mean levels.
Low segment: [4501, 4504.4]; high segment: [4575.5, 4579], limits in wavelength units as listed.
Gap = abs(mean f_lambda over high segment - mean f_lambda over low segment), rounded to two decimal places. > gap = 0.43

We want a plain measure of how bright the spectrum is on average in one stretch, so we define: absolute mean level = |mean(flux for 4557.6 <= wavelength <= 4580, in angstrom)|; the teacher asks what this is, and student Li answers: 6.8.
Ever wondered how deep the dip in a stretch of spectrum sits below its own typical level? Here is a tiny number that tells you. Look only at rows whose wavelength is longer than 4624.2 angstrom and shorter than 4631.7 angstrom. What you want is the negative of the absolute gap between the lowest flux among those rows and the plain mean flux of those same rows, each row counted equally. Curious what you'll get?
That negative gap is -0.17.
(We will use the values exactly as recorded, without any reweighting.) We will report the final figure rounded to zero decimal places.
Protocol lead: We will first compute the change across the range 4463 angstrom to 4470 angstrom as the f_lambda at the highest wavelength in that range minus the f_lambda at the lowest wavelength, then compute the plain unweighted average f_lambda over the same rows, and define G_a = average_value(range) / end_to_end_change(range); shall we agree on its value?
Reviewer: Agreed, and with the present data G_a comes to 17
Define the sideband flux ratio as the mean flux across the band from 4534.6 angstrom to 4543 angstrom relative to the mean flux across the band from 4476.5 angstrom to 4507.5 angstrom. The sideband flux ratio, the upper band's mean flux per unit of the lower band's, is 0.963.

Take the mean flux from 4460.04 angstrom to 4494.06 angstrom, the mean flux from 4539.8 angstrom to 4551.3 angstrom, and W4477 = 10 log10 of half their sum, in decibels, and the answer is 8.07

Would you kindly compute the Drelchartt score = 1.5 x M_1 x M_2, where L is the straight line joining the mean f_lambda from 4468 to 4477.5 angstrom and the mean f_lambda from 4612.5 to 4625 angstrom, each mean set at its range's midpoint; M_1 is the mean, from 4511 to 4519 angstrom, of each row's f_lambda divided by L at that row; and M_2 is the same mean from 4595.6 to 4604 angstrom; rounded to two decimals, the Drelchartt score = 1.41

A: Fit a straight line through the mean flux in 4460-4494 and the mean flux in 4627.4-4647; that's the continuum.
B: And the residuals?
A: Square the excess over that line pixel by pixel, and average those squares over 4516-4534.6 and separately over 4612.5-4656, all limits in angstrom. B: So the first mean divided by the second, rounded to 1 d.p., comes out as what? 2.0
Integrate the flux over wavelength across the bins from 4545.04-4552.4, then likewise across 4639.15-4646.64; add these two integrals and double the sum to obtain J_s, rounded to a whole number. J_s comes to 195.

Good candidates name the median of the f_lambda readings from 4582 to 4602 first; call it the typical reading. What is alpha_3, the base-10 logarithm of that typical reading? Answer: 0.819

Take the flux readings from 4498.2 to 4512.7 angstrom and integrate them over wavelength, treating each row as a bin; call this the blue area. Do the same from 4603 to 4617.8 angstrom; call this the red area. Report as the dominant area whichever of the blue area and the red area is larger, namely 106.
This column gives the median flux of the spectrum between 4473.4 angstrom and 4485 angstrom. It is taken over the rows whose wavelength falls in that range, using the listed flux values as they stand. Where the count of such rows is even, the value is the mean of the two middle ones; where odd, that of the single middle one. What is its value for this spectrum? 6.73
